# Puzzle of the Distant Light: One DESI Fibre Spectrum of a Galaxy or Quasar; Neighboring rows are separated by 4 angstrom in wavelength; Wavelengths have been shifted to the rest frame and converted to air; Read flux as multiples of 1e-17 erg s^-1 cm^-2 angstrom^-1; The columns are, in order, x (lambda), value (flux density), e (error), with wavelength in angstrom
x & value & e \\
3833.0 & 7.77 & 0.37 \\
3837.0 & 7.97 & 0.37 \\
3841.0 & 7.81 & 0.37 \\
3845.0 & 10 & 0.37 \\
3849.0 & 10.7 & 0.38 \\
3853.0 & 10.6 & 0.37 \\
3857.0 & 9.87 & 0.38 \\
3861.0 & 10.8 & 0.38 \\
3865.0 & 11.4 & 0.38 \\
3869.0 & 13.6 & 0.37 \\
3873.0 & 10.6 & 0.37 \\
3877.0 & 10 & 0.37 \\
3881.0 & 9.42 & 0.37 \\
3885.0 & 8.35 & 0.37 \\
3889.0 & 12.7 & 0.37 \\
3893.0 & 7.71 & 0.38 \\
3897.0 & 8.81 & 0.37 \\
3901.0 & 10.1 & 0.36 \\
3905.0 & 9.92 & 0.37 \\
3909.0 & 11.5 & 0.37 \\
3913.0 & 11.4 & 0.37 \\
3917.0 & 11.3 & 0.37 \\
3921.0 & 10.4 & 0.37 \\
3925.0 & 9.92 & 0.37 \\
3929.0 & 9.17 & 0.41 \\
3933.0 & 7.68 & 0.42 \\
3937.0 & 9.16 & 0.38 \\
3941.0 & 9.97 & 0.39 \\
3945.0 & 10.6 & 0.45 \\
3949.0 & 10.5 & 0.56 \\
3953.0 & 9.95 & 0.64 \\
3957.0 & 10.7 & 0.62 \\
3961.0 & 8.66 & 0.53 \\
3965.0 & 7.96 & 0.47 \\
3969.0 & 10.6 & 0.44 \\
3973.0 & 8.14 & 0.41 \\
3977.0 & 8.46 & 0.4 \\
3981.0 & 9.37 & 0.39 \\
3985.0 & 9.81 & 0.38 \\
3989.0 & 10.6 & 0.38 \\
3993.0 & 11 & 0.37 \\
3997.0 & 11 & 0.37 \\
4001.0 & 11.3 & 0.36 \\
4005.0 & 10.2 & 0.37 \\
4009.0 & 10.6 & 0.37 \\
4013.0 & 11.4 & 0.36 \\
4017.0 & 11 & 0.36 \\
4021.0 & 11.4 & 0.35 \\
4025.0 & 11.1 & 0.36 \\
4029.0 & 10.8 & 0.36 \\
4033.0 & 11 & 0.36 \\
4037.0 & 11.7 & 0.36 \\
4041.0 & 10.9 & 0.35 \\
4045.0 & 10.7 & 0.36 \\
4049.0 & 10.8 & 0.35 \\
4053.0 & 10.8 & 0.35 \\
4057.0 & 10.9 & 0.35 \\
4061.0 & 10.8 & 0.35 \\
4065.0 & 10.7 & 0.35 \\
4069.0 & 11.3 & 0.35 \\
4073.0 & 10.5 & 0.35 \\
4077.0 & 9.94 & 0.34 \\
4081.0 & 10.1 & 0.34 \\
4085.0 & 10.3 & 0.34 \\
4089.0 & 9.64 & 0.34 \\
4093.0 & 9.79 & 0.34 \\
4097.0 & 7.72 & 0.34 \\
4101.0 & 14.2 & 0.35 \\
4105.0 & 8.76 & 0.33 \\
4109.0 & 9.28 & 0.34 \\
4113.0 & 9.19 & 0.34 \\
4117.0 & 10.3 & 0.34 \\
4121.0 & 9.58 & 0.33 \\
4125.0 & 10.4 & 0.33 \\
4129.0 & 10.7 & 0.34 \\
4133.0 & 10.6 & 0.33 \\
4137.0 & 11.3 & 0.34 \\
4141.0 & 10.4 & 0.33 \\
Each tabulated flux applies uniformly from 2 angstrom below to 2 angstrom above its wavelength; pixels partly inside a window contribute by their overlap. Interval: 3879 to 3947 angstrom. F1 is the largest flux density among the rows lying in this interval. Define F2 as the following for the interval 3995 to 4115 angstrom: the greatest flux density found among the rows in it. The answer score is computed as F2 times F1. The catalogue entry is 180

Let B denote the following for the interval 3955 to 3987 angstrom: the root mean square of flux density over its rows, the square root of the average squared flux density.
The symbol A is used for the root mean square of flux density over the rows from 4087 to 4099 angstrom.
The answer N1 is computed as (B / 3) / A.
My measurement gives 0.340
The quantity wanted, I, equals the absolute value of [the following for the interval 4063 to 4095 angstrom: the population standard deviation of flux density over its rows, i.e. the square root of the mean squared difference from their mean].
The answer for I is 0.51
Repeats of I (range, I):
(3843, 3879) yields 1.08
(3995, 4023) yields 0.42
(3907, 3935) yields 1.30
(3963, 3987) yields 0.95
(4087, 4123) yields 1.69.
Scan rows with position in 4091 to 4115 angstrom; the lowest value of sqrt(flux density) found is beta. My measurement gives 2.8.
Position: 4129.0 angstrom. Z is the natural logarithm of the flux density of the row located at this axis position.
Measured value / 2.37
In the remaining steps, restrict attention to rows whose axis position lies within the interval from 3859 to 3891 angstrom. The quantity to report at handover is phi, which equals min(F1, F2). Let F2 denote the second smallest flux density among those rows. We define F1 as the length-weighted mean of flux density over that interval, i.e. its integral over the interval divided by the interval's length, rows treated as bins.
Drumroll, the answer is 9.4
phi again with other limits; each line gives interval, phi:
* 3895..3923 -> 9.9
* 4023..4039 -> 11.0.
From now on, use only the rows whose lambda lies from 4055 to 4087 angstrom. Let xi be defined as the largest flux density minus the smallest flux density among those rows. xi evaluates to 1.4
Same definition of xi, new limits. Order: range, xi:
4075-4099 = 2.6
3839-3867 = 3.6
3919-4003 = 3.6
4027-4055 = 1.0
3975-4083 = 3.2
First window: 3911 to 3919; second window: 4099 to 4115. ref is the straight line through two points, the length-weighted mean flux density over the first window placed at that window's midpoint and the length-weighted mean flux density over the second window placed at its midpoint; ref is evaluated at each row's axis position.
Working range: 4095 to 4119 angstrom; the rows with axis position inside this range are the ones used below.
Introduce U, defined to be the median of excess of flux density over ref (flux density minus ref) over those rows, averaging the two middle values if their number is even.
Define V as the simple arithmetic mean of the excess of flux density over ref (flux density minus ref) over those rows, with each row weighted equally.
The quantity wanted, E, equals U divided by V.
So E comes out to 2.5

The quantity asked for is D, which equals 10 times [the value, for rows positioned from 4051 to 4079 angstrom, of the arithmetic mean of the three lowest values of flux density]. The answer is 104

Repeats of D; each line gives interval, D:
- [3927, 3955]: 87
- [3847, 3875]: 104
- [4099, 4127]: 91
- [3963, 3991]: 82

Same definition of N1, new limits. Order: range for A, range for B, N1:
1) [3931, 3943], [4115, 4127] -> 0.375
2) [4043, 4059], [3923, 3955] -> 0.298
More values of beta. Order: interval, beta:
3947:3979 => 2.8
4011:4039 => 3.3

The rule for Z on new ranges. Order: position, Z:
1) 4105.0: 2.17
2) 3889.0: 2.54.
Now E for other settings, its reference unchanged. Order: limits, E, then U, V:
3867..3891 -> 1.7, -1.3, -0.8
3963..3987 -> 1.1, -2.1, -2.0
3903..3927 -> 0.8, -0.5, -0.6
